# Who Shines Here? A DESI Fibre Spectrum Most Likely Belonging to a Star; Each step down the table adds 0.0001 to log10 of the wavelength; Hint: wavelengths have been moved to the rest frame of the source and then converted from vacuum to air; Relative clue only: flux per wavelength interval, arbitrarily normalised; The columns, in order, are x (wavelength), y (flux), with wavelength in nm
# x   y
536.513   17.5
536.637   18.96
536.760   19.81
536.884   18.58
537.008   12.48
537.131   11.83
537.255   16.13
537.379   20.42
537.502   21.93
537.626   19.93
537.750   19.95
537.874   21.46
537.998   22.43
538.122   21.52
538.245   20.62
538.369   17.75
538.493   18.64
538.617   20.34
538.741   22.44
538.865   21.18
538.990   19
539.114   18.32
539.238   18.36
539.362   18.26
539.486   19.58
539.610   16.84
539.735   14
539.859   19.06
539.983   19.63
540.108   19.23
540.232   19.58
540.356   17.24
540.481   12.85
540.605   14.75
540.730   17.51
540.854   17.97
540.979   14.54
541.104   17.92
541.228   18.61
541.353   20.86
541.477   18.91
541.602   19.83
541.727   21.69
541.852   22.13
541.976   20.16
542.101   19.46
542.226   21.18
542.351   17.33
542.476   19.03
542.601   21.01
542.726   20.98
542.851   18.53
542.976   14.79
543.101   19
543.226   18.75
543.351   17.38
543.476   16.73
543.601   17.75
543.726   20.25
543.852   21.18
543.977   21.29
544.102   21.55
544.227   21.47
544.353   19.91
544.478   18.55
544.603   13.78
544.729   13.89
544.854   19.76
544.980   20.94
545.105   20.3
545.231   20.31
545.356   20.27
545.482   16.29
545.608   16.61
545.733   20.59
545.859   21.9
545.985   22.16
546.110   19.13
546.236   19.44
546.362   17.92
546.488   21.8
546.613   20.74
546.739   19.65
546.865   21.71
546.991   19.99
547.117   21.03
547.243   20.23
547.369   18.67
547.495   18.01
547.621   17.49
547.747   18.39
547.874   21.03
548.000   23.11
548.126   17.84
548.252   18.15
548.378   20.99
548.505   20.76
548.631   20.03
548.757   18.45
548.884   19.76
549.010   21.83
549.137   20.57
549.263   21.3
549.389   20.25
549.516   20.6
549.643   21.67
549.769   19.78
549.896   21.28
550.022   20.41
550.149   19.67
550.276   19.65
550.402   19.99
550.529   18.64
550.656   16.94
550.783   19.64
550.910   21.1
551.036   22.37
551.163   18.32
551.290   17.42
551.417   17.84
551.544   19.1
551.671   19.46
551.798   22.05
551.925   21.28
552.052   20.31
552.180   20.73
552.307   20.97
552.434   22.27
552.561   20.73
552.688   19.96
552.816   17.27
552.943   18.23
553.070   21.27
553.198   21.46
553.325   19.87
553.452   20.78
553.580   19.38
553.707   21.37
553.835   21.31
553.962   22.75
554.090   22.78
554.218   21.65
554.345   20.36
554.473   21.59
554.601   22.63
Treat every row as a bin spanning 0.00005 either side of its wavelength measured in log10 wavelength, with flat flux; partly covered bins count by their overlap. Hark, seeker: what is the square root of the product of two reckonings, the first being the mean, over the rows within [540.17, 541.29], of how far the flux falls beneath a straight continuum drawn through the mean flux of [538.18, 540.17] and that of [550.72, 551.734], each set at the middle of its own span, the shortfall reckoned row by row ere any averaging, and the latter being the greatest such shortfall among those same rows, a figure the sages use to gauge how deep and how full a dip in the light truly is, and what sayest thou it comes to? 3.7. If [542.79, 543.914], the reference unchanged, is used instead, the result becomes 1.9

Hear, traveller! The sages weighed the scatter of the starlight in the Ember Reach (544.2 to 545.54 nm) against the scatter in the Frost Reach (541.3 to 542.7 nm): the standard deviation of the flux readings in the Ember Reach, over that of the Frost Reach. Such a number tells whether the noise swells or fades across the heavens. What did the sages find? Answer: 2.0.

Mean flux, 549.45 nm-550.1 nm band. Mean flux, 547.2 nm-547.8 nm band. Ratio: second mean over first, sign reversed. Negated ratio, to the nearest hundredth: -0.89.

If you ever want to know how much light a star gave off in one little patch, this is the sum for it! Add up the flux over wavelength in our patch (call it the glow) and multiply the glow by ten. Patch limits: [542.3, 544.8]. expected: 467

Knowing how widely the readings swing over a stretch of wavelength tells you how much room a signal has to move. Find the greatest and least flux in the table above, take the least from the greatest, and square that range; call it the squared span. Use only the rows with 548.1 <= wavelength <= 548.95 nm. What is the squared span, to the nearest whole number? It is 10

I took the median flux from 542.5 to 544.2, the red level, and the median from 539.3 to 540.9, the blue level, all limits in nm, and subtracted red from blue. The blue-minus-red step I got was -1.0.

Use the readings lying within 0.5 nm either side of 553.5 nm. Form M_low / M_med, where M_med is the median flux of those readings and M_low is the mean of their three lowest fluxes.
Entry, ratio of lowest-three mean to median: 0.94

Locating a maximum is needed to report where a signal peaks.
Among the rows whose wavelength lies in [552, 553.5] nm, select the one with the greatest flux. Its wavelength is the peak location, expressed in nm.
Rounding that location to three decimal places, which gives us 552.434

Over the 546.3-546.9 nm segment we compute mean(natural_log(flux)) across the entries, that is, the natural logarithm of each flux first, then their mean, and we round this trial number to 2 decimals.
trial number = 3.01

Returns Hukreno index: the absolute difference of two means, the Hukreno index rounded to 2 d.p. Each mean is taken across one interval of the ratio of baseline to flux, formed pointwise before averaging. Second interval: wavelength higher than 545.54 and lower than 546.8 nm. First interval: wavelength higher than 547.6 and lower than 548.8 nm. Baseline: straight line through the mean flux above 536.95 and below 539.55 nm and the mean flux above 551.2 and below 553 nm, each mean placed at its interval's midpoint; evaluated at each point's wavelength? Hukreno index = 0.02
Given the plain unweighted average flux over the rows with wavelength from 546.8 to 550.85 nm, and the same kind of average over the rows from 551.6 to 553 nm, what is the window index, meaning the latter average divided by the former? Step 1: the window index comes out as 1.02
